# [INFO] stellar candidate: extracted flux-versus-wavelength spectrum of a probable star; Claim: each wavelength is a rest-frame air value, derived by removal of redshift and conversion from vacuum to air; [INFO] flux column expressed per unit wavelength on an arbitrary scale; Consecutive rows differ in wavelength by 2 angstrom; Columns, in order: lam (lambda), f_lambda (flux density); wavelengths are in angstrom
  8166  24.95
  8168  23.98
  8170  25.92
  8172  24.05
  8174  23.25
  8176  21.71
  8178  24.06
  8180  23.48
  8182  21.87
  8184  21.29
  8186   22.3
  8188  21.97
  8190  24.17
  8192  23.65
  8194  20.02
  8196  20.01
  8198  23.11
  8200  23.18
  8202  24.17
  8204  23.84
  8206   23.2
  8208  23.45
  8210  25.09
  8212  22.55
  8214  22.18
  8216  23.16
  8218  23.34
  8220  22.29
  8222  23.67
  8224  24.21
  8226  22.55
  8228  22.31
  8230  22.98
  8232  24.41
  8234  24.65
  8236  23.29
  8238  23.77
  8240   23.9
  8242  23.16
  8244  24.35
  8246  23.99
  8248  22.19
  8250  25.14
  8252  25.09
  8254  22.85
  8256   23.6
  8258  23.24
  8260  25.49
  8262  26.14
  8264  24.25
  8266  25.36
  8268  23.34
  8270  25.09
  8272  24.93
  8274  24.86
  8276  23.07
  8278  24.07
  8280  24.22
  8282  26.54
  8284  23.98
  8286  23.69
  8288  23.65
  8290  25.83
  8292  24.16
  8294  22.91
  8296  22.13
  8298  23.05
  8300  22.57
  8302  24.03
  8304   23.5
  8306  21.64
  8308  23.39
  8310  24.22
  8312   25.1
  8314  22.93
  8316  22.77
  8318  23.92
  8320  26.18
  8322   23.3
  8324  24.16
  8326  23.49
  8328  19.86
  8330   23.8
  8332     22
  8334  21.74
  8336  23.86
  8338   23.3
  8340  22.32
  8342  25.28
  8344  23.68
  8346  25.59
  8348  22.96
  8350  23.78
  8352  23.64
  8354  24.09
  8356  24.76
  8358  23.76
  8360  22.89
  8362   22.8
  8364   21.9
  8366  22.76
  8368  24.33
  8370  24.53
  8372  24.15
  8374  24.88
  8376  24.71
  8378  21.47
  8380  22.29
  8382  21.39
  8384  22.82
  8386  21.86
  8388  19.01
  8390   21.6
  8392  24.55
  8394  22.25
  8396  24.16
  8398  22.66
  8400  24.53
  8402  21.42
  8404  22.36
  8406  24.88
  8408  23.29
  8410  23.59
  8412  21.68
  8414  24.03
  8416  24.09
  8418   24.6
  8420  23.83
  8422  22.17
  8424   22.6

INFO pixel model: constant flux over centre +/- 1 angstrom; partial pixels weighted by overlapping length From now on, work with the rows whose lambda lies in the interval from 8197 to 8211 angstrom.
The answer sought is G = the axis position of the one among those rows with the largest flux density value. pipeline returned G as 8210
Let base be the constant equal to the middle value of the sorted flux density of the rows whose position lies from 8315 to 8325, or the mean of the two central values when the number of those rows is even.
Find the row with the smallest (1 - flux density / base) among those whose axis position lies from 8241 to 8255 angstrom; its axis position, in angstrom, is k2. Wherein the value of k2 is 8250 angstrom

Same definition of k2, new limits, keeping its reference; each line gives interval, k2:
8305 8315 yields 8312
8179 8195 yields 8190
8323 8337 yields 8324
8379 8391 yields 8384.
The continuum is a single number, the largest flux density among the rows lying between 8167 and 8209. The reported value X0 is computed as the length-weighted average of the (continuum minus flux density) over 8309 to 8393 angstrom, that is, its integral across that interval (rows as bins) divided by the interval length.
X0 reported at 2.6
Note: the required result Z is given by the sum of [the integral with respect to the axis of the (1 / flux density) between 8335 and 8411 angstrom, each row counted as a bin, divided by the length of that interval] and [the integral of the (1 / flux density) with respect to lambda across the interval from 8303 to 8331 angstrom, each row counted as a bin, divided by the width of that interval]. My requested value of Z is 0.0859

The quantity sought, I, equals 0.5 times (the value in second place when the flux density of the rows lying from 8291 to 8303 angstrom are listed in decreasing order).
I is 12.0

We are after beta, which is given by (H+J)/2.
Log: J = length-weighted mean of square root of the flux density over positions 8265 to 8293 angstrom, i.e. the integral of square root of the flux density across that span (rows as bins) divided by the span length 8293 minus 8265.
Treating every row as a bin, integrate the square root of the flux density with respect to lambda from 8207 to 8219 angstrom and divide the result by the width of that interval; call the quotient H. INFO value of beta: 4.89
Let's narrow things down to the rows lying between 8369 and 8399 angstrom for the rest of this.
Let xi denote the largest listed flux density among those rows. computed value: 24.88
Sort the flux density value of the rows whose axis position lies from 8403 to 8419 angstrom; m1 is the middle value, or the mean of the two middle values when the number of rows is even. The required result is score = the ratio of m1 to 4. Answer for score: 5.95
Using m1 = 23.8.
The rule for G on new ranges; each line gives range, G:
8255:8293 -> 8282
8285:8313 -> 8290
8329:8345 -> 8342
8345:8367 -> 8346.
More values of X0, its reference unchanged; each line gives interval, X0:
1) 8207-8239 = 2.6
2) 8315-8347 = 2.5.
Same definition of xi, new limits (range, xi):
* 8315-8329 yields 26.18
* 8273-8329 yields 26.54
